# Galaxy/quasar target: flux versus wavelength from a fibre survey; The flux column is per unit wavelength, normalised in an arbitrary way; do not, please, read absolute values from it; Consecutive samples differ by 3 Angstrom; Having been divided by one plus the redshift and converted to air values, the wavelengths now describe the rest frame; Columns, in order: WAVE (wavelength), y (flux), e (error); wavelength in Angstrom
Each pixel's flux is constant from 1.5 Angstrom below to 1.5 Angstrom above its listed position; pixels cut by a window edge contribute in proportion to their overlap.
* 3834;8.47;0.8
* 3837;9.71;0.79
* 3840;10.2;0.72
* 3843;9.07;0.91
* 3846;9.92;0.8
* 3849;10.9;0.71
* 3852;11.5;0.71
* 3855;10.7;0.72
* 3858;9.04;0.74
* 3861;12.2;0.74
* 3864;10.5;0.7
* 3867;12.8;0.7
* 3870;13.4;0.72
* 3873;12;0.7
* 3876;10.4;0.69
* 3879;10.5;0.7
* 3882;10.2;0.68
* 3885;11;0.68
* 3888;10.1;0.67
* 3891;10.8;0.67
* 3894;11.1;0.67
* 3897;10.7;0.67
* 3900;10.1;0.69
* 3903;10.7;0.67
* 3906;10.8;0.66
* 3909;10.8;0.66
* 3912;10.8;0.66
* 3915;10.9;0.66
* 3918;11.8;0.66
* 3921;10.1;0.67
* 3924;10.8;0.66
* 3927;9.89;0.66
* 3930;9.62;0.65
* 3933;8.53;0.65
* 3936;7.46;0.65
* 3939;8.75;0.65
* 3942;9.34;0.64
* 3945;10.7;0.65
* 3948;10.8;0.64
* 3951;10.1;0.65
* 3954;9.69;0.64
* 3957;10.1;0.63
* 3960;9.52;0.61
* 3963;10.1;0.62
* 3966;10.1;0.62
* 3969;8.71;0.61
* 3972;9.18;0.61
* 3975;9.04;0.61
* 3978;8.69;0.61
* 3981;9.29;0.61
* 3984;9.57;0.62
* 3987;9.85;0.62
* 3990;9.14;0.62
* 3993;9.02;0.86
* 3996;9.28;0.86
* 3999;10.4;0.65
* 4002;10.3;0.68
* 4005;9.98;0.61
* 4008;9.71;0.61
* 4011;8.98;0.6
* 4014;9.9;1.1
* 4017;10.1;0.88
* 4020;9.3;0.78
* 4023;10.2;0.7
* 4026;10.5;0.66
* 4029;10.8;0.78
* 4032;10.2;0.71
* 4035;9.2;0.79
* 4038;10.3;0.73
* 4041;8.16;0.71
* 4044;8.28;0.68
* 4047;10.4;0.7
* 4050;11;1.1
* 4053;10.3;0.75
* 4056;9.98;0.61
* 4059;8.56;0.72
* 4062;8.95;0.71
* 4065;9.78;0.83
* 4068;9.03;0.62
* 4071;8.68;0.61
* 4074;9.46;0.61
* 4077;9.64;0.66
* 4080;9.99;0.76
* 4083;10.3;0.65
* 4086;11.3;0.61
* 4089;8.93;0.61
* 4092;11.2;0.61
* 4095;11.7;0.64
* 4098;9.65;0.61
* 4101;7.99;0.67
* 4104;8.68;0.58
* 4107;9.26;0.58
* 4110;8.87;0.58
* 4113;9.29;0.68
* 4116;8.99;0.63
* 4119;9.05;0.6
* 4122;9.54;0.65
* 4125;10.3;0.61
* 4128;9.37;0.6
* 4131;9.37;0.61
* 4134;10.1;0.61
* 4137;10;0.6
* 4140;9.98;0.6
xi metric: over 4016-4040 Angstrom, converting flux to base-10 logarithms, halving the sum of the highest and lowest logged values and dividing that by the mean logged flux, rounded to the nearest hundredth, 1.00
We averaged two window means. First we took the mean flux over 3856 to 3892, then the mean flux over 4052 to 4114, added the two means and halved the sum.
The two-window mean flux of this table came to 10.3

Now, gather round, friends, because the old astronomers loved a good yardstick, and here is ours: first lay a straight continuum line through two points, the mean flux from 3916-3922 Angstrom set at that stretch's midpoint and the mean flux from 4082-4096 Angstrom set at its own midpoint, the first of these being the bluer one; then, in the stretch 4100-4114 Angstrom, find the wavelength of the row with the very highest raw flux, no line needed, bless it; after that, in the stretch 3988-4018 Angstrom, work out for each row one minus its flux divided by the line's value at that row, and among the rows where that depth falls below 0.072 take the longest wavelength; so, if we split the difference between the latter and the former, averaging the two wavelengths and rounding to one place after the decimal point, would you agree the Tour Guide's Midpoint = 4065.0 Angstrom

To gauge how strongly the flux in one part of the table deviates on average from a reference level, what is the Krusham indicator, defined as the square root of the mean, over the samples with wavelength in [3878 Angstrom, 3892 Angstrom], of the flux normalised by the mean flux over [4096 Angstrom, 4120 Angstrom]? 1.08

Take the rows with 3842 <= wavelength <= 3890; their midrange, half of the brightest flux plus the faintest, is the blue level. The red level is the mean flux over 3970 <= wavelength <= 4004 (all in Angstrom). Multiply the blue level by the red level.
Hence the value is 106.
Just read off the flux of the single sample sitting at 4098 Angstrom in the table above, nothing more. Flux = 9.65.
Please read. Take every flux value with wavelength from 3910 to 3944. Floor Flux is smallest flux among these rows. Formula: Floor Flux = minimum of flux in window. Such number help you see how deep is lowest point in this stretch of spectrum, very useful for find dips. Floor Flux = 7.46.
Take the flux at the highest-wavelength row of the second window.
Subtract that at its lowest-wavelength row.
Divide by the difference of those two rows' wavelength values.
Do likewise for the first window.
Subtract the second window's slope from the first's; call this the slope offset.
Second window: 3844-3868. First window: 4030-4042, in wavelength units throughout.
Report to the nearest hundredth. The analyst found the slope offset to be -0.36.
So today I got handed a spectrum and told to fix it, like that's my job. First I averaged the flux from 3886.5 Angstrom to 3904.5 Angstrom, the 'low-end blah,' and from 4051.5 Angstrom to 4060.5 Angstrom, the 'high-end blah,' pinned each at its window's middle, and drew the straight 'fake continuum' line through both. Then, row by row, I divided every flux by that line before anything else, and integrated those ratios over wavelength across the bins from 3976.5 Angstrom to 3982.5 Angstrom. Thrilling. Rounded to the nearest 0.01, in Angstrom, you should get 5.35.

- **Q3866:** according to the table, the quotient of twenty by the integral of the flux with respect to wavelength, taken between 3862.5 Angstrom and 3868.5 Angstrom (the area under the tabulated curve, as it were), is 0.286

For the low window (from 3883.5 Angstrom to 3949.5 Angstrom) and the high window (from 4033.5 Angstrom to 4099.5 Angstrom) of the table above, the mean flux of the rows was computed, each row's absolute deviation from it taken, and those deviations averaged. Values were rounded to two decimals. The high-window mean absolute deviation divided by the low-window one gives 1.05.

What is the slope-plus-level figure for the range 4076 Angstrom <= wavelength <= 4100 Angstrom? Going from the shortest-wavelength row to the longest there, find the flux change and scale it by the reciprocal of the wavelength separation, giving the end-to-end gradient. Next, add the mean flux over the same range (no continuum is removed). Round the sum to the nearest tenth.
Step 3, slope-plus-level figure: 10.3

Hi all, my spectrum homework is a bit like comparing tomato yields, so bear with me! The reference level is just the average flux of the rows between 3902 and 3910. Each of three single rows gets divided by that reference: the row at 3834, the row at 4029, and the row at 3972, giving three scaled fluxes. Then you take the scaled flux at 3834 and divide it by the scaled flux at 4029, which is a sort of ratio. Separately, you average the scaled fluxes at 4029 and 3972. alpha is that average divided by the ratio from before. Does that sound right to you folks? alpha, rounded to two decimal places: 1.18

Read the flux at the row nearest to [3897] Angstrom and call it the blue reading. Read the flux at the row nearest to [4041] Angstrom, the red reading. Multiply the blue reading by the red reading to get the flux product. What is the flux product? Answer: 87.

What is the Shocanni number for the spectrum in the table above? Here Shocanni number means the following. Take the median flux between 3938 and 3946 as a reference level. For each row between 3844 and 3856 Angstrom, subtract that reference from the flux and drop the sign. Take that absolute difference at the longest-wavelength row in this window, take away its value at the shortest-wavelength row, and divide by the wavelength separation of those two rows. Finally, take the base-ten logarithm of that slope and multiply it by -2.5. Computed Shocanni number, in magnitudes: 2.66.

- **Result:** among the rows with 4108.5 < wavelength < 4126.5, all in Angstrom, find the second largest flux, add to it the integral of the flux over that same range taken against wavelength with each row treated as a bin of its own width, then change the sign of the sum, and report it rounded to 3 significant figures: -178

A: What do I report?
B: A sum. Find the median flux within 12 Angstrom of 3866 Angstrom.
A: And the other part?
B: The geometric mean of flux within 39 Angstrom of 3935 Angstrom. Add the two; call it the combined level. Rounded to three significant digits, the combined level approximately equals 21.3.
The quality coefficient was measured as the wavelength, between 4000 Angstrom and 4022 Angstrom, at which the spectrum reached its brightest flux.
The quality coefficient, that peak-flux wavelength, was 4002 Angstrom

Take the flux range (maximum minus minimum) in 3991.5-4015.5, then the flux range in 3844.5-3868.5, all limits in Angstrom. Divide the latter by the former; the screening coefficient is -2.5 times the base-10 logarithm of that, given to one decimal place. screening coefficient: -1.1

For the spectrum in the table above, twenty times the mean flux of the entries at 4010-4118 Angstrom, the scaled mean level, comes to 193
